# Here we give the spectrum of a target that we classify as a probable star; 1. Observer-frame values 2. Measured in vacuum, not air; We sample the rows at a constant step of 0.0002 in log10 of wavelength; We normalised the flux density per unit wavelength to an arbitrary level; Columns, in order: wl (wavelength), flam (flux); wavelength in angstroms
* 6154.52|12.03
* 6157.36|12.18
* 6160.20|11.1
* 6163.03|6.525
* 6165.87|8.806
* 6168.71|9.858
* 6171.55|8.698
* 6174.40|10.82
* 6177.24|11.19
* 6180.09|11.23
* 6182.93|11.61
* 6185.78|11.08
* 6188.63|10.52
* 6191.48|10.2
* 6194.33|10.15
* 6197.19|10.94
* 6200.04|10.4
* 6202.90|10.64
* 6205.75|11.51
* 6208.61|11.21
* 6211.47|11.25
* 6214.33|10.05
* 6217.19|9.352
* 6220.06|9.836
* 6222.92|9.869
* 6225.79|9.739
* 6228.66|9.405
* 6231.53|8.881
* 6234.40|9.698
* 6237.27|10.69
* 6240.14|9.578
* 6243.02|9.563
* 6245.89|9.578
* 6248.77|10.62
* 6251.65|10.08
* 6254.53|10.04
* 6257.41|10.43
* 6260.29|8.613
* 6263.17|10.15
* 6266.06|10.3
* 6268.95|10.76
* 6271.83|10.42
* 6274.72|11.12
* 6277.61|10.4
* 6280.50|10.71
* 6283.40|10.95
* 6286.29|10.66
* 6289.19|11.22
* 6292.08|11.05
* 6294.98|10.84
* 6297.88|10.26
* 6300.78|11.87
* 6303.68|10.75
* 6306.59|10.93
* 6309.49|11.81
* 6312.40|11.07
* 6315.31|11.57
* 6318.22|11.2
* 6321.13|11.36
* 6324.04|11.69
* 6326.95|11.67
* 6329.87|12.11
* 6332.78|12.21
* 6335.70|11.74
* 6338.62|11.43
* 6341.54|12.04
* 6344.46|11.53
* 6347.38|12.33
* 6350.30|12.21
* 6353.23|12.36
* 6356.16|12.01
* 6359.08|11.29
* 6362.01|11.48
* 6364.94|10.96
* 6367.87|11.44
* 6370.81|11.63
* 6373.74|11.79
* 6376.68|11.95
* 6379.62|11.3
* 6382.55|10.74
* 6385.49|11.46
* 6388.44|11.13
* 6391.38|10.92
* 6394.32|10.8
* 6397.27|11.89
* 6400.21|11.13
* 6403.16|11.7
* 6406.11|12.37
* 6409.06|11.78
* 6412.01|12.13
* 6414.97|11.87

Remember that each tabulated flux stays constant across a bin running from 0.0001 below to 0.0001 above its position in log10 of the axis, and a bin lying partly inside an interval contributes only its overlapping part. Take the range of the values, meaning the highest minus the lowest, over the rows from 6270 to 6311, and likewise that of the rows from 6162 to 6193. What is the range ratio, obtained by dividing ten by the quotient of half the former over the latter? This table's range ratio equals 63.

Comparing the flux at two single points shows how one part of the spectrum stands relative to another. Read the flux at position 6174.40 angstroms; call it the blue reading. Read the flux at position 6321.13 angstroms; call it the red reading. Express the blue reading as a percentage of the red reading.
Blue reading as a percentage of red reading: 95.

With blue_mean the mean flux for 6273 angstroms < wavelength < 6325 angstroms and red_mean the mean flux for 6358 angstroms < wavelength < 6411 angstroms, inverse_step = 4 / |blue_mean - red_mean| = 11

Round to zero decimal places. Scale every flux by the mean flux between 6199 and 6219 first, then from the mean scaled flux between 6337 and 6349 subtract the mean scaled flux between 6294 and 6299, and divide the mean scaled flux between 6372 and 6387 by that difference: 9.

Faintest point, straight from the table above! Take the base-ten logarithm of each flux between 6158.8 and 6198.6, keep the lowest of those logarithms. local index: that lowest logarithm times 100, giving 81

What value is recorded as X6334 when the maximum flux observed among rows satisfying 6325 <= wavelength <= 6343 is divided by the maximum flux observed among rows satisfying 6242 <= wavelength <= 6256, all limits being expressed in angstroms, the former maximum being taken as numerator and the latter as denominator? 1.15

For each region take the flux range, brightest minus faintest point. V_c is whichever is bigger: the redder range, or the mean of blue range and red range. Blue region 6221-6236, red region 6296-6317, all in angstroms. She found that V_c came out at 1.61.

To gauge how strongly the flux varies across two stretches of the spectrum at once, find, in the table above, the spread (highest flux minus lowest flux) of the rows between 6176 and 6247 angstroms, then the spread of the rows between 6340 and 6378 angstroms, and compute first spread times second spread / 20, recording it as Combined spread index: 0.191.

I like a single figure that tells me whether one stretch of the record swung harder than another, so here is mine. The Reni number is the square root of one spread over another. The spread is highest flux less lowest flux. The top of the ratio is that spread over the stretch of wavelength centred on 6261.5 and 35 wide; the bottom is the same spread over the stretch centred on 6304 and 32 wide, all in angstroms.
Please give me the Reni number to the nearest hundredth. 1.25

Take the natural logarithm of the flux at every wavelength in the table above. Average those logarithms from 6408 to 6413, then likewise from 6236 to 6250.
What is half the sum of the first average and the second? 2.39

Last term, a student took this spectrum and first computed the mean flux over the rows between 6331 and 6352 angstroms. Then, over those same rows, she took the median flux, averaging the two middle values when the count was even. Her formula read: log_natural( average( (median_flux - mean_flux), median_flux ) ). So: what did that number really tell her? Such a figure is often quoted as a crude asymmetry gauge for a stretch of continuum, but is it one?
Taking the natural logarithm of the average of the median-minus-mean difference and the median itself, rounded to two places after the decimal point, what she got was 1.80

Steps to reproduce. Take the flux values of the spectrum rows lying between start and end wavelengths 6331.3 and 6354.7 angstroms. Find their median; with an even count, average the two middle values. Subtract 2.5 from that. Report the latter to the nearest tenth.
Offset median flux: 9.6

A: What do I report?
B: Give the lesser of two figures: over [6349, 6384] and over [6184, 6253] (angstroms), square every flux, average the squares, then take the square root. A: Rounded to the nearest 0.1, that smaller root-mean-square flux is 10.2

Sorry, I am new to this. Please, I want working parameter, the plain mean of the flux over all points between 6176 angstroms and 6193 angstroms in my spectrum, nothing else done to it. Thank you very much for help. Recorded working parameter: 11.0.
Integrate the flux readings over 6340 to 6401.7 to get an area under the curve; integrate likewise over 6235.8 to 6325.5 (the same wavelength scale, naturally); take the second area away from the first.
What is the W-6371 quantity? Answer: -244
